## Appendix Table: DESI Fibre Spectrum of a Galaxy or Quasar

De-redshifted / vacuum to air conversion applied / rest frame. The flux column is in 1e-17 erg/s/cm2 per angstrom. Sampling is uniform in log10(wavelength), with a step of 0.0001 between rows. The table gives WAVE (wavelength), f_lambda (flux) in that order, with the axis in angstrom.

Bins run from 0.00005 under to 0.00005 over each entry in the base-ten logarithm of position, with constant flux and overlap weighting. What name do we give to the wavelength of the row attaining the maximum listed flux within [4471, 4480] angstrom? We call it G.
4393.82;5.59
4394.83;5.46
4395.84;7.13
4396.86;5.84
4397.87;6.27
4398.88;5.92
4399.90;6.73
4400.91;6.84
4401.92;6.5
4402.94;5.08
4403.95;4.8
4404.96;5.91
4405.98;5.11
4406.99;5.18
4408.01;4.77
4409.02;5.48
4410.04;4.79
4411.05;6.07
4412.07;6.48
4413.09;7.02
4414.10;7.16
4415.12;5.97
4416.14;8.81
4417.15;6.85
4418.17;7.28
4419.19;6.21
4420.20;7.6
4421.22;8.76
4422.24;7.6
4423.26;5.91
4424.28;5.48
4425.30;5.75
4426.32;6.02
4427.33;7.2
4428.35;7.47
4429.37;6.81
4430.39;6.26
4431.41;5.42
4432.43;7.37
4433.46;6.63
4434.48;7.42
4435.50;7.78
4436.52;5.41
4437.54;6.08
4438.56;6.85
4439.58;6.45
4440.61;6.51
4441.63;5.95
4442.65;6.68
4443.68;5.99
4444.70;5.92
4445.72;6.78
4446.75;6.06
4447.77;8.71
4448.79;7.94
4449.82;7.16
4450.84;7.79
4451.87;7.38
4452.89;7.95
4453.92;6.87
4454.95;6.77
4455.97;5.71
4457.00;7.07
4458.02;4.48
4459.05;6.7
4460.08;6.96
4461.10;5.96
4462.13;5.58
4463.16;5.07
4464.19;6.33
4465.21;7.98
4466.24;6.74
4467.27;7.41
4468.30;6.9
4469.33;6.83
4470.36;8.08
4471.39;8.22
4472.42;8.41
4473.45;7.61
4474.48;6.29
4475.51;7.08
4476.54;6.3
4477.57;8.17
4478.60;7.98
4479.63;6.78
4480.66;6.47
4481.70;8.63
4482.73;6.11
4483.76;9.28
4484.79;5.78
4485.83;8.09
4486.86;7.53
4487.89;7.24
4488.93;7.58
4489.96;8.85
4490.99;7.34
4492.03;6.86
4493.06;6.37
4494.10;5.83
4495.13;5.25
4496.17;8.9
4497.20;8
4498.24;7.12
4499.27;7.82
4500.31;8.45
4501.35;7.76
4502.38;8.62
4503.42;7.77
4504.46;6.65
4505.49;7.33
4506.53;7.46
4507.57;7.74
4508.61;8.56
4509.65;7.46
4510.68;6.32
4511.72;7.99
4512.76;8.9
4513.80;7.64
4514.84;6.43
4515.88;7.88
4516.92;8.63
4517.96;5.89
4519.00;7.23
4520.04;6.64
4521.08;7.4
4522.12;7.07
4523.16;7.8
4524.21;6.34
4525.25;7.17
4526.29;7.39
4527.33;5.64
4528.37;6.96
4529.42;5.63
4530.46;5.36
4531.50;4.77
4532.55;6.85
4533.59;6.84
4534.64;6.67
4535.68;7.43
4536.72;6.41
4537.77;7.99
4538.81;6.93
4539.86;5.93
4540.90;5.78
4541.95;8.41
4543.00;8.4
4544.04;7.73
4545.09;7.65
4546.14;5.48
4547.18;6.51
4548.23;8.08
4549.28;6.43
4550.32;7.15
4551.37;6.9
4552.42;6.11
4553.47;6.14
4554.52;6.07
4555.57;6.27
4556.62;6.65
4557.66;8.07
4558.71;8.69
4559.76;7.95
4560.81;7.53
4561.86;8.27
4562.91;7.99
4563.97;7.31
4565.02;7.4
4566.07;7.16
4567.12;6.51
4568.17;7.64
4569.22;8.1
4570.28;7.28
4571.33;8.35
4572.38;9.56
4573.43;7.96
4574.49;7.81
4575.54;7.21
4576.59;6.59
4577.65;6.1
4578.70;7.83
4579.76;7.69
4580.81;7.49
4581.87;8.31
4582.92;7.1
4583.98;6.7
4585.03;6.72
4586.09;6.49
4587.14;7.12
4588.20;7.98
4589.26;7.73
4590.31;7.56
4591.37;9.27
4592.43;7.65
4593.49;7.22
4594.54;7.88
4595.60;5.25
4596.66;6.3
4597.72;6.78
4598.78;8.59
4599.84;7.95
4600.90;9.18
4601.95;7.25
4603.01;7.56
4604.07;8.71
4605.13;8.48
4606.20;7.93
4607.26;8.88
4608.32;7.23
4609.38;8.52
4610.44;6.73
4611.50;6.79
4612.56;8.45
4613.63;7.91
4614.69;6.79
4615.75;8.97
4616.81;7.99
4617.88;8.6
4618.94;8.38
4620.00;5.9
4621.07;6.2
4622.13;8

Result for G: 4472.42 angstrom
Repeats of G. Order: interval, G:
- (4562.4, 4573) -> 4572.38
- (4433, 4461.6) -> 4447.77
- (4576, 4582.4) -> 4581.87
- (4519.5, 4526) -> 4523.16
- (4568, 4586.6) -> 4572.38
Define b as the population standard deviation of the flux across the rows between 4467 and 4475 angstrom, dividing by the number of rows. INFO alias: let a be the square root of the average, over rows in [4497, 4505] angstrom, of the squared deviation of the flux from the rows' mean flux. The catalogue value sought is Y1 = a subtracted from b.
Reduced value 0.1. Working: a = 0.6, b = 0.7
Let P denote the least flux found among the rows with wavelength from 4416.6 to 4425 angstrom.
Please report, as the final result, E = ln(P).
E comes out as 1.7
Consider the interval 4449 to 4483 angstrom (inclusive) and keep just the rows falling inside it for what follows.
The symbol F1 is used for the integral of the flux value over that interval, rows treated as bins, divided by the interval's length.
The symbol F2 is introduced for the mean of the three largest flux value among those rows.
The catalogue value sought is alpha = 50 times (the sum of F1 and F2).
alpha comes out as 770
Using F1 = 7.0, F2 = 8.4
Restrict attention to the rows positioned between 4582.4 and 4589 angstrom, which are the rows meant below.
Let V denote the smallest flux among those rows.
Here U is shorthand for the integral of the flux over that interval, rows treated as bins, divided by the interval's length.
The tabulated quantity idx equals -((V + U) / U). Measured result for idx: -1.92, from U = 7.0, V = 6.49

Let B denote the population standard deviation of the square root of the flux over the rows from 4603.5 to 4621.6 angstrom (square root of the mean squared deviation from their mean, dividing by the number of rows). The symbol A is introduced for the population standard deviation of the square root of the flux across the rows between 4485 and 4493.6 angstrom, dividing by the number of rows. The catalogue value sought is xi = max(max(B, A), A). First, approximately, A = 0.13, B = 0.17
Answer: 0.175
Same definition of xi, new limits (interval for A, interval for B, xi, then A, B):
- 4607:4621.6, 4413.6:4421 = 0.183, 0.18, 0.16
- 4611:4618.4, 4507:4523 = 0.157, 0.14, 0.16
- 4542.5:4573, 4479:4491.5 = 0.192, 0.17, 0.19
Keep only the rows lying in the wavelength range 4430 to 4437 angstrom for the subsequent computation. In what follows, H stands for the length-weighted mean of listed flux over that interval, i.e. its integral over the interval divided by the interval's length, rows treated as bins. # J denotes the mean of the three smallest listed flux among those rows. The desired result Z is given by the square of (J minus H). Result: 0.85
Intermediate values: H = 6.6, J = 5.7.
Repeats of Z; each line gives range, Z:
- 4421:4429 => 0.98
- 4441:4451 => 0.83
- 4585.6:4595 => 0.52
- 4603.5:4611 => 0.58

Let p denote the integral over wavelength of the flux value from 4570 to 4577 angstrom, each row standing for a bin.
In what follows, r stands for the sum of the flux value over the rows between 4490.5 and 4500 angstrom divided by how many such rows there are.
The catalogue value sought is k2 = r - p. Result -48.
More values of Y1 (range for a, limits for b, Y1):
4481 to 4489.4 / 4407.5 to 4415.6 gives -0.2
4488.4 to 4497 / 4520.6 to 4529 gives -0.6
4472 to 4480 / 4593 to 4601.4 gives 0.4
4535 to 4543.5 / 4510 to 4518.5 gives 0.1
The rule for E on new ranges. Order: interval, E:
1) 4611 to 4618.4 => 1.9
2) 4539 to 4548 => 1.7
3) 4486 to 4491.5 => 2.0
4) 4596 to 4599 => 1.8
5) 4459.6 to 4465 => 1.6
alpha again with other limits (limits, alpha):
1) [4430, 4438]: 704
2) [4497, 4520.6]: 814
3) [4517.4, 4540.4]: 720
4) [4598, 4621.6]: 843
